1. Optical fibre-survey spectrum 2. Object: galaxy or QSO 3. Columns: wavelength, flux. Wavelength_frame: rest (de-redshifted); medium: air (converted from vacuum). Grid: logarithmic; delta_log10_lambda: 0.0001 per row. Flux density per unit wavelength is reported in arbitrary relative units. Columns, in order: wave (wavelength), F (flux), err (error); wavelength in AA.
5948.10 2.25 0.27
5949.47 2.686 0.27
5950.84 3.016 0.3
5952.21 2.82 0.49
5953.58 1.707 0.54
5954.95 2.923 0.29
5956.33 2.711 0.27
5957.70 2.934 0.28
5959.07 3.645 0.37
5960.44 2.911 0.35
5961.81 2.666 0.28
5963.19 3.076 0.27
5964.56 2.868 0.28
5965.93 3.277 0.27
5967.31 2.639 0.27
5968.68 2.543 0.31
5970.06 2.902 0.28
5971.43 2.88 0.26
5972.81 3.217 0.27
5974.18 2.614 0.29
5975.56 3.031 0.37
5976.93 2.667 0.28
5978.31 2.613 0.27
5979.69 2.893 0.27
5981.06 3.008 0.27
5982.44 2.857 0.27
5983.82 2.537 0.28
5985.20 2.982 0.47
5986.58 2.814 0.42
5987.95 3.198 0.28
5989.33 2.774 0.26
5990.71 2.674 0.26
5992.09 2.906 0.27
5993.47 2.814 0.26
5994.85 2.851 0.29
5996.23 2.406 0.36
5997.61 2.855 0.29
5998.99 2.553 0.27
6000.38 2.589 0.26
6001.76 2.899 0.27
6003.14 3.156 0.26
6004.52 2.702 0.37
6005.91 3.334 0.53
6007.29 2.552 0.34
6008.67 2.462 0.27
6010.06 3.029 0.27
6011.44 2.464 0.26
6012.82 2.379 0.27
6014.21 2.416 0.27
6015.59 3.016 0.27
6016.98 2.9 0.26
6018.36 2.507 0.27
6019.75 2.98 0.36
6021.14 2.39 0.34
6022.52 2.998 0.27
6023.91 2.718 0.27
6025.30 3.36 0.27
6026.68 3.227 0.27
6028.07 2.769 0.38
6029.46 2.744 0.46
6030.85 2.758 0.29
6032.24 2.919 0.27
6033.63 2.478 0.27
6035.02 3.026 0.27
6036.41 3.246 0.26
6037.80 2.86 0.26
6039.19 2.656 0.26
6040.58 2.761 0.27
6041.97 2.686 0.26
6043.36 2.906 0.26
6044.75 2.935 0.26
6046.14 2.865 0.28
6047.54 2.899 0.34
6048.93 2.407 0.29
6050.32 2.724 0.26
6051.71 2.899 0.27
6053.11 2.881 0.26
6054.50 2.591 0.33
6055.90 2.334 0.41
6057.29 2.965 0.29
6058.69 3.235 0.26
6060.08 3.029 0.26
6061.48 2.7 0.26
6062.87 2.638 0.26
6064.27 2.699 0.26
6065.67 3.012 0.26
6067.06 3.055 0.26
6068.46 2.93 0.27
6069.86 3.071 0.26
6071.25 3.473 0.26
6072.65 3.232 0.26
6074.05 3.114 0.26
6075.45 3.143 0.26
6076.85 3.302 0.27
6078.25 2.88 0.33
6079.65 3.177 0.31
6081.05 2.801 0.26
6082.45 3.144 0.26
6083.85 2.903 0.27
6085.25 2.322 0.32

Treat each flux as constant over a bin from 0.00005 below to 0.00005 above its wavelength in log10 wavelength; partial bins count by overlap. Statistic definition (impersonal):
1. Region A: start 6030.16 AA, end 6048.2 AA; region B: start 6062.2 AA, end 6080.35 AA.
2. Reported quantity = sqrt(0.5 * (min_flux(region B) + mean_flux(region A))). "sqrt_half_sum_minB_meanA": 1.66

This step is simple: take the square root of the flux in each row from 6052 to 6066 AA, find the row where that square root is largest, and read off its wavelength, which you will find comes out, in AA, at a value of 6058.69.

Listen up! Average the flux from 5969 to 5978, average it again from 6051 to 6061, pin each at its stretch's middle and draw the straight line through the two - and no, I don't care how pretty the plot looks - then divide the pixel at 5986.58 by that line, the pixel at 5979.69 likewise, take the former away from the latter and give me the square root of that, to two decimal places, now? 0.16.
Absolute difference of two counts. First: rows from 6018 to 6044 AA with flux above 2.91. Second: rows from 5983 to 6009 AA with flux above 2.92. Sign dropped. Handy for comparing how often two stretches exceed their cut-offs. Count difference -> 3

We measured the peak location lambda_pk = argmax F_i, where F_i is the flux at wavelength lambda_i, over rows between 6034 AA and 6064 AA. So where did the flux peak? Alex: 6036.41 AA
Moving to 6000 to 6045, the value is 6025.30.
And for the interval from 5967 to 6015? 6005.91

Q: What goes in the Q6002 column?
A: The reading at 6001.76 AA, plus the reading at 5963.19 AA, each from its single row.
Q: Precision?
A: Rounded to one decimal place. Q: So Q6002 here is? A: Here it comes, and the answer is 6.0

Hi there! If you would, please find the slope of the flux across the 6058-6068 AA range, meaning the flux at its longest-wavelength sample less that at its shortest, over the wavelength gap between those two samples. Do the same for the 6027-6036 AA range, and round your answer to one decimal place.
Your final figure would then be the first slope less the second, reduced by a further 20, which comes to -20.1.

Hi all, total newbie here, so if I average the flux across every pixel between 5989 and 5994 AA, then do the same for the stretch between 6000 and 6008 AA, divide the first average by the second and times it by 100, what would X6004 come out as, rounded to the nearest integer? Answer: 97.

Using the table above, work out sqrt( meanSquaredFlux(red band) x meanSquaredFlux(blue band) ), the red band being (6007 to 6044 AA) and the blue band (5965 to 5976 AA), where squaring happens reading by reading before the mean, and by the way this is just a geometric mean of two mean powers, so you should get 8.11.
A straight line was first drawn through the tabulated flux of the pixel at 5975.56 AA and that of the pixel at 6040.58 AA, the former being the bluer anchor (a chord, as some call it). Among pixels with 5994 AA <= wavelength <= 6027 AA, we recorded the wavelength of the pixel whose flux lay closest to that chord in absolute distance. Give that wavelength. 6001.76 AA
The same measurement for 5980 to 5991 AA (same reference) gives 5981.06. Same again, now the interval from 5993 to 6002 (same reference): 6001.76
